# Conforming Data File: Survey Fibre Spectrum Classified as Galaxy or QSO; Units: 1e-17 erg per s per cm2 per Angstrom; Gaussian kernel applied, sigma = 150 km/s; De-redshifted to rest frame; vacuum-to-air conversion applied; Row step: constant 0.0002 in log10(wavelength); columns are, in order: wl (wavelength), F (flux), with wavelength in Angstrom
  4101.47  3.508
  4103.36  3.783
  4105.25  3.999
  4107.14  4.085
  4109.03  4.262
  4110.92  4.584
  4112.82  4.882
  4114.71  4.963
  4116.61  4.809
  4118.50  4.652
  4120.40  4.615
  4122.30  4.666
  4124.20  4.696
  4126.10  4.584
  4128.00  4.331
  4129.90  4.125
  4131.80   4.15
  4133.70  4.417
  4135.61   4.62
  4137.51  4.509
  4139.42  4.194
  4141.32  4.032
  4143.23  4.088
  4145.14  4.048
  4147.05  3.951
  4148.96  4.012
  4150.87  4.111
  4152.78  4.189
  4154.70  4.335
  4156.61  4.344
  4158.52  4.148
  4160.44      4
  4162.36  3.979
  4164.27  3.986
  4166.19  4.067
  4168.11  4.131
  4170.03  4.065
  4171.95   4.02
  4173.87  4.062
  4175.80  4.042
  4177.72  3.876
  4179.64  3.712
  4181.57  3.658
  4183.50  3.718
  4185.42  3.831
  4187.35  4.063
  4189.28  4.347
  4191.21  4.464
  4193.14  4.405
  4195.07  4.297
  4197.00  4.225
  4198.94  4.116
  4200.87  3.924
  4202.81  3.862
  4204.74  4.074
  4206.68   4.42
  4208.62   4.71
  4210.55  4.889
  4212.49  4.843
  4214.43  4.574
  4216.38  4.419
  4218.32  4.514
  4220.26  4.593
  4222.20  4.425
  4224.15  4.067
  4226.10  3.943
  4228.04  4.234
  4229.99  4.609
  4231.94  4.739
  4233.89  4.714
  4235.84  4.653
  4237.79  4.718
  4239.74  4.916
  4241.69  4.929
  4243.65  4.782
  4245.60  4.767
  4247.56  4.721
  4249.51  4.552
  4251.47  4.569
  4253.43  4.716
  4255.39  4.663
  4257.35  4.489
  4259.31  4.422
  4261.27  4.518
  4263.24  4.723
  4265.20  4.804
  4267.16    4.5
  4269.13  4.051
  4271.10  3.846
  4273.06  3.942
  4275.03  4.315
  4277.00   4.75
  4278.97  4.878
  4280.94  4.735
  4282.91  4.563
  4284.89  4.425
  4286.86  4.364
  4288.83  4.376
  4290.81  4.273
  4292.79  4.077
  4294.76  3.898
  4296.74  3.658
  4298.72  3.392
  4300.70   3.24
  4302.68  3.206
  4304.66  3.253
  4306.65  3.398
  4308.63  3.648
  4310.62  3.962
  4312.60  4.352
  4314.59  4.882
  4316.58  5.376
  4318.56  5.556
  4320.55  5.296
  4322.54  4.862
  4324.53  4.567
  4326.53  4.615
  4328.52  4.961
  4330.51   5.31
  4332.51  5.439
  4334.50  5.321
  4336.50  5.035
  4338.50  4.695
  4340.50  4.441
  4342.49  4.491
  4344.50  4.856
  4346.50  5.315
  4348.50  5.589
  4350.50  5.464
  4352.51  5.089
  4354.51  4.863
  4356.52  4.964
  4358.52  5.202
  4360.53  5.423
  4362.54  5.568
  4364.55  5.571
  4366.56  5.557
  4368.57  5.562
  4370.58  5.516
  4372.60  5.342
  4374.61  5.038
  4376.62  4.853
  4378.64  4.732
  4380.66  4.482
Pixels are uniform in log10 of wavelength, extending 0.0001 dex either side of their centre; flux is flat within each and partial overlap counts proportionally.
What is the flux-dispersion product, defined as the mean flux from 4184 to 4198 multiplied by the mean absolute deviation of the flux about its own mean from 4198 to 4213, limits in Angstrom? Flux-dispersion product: 1.5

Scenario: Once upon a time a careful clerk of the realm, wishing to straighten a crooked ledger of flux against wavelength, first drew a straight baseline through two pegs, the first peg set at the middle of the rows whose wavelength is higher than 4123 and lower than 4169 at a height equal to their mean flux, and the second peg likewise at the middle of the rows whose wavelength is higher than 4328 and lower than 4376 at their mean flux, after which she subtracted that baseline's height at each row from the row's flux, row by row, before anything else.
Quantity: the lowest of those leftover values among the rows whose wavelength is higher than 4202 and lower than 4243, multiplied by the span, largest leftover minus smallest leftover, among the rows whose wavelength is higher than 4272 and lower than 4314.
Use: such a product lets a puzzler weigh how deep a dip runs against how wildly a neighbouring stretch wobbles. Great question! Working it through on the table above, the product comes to -1.2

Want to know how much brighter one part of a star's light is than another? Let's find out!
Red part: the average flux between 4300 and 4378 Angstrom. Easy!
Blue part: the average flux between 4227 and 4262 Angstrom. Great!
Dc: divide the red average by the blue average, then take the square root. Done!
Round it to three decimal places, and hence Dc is 1.023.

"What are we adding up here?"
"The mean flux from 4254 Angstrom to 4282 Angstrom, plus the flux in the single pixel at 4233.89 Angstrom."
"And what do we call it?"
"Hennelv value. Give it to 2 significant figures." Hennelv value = 9.2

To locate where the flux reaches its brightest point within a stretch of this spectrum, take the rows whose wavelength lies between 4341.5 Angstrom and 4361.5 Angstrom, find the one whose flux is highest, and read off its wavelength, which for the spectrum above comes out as 4348.50 Angstrom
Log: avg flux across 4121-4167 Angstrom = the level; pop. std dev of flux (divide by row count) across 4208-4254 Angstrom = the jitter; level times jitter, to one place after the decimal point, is 1.0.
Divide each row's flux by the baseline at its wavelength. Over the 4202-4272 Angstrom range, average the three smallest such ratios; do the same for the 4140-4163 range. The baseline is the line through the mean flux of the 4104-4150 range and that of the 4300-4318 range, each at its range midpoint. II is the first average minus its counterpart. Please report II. 0.02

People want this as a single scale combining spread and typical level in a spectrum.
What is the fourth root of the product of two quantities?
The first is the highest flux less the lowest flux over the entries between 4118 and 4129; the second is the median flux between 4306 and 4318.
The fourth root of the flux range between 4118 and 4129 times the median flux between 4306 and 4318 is 1.11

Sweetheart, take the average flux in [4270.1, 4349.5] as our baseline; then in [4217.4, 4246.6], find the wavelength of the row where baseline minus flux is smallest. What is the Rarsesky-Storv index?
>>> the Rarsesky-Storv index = 4241.69 Angstrom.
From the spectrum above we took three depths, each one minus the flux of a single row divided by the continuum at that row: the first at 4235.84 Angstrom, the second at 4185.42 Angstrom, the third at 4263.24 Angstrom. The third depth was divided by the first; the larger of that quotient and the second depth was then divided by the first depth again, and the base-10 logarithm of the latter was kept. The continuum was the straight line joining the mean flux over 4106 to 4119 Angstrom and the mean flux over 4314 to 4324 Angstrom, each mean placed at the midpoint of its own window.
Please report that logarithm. 1.2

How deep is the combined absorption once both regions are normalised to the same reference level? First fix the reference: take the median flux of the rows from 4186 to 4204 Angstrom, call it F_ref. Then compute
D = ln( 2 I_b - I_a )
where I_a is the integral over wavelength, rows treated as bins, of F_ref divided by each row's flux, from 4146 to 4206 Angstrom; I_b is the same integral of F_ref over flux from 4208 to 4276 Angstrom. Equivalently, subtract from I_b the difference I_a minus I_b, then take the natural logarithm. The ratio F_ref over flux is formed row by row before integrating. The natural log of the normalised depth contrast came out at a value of 4.2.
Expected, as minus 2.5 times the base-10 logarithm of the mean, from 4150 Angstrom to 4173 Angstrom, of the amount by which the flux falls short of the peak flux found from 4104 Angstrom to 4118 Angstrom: 0.18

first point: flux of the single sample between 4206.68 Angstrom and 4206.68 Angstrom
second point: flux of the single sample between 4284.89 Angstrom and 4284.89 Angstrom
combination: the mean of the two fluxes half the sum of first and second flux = 4.42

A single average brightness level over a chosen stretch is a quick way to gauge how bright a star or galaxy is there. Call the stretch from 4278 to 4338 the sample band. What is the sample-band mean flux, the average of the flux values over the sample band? 4.43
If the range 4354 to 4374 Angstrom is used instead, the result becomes 5.36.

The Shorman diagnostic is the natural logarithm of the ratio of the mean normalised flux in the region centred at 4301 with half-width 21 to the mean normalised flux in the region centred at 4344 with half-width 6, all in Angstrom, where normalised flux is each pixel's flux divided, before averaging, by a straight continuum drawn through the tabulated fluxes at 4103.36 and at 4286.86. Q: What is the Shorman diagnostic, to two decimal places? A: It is -0.13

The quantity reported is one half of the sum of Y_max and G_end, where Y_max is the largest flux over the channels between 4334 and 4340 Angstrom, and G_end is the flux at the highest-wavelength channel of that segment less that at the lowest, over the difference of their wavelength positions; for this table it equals 2.58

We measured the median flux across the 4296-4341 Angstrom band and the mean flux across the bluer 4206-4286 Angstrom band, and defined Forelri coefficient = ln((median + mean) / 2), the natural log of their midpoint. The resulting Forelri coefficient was 1.52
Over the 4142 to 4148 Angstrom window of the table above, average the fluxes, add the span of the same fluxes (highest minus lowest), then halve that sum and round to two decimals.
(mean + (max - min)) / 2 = 2.08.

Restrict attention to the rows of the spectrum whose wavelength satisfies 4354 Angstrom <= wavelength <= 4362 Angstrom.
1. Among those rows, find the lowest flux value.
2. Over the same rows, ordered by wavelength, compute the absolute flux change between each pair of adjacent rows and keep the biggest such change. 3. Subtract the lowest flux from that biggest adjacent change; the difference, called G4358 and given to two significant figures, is -4.6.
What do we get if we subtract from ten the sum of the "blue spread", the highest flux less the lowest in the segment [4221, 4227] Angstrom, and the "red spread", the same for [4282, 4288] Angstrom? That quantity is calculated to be 9.32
